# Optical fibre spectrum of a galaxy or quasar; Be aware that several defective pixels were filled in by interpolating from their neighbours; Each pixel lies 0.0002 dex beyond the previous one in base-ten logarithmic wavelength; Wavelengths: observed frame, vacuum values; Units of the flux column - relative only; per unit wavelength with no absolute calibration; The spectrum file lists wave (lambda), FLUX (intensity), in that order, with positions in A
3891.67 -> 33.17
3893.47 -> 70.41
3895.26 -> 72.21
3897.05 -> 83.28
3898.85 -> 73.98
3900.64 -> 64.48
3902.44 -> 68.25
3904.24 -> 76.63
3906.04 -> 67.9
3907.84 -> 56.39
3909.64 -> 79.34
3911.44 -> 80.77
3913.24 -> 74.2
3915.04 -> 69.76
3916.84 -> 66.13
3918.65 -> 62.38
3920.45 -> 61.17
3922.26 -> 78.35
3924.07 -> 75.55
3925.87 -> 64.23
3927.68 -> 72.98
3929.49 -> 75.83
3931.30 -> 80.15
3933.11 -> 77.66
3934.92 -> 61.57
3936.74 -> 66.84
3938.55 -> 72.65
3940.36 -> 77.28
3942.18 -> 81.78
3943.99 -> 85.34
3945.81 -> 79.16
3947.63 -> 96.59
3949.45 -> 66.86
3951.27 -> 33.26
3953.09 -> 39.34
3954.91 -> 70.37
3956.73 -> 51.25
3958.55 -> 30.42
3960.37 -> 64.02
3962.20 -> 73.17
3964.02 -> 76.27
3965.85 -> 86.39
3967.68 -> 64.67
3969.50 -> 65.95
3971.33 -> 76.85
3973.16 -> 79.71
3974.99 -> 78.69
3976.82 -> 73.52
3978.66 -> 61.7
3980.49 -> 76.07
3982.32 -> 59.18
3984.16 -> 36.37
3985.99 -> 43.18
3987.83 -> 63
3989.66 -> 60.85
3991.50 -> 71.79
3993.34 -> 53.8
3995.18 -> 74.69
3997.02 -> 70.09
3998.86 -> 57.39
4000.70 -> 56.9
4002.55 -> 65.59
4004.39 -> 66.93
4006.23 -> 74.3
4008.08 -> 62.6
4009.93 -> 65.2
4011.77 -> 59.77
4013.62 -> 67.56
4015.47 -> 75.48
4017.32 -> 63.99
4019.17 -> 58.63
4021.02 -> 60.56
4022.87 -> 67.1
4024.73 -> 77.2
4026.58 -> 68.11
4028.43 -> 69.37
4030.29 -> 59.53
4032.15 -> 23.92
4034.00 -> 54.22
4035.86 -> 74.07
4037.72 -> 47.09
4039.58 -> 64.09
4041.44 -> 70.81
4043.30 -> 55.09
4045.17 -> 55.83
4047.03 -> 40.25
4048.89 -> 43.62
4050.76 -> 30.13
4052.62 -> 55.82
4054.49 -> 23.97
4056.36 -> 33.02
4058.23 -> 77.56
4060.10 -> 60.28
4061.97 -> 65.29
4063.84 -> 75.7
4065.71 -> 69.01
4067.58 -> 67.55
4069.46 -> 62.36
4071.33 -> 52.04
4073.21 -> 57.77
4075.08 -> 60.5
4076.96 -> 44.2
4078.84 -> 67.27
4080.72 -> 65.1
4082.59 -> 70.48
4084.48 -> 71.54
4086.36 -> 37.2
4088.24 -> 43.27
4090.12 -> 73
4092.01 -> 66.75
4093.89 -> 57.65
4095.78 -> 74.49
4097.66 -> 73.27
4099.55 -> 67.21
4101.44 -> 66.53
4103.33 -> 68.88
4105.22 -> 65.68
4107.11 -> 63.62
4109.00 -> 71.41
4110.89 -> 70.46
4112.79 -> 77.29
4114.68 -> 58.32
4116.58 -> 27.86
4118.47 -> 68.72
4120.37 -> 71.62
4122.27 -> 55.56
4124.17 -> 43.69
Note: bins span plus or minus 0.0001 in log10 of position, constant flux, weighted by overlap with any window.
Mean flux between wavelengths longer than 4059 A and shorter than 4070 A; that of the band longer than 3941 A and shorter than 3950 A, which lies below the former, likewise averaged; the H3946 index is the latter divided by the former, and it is 1.23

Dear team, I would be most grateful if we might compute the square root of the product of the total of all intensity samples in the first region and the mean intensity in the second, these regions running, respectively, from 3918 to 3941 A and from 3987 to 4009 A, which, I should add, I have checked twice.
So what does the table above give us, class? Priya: 245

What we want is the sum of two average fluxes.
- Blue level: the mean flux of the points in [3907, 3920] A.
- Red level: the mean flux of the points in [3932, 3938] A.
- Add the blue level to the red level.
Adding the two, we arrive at 139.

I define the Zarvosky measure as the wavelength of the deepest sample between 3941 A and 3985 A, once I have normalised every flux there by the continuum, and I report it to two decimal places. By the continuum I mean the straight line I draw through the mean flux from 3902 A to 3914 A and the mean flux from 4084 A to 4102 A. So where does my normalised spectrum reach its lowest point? 3958.55 A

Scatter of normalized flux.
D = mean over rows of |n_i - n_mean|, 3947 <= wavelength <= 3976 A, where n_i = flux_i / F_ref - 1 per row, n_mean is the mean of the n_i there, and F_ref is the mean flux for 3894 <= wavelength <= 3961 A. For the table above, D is 0.20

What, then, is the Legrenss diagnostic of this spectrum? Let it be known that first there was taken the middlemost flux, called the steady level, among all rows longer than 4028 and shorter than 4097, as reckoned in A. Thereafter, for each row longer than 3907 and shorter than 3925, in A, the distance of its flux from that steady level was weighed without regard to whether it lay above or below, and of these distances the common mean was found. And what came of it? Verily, 11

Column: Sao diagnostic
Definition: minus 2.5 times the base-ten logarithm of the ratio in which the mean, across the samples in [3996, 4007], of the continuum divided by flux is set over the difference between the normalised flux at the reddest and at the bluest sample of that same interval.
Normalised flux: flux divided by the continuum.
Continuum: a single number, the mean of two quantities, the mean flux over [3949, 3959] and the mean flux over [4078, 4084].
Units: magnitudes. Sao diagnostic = -2.7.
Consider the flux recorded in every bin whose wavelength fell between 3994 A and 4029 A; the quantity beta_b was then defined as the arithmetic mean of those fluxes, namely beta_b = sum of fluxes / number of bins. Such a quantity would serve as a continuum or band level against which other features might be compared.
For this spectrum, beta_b 66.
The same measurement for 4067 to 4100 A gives 62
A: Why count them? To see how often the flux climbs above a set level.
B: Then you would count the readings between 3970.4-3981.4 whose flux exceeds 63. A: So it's 5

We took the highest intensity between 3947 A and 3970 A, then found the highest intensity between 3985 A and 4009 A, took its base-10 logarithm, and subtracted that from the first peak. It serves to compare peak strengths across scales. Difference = 95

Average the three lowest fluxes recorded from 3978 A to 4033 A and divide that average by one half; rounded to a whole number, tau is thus 69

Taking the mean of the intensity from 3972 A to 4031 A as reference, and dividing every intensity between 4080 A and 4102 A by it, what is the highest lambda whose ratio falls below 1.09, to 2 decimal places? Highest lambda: 4101.44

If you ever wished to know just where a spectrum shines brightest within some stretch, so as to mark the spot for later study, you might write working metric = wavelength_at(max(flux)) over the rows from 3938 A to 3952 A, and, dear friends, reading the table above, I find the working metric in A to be 3947.63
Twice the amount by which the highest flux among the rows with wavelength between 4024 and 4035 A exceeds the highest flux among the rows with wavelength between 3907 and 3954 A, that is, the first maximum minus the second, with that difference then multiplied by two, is -39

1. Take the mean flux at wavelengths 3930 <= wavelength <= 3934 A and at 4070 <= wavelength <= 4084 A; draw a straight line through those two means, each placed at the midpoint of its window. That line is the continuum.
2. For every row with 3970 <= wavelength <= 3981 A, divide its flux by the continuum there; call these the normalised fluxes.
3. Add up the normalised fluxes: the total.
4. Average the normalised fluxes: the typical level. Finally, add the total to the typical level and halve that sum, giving 3.56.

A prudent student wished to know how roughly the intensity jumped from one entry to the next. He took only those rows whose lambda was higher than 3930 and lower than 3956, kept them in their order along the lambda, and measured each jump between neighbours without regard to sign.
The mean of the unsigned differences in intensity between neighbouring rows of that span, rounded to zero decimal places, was 13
